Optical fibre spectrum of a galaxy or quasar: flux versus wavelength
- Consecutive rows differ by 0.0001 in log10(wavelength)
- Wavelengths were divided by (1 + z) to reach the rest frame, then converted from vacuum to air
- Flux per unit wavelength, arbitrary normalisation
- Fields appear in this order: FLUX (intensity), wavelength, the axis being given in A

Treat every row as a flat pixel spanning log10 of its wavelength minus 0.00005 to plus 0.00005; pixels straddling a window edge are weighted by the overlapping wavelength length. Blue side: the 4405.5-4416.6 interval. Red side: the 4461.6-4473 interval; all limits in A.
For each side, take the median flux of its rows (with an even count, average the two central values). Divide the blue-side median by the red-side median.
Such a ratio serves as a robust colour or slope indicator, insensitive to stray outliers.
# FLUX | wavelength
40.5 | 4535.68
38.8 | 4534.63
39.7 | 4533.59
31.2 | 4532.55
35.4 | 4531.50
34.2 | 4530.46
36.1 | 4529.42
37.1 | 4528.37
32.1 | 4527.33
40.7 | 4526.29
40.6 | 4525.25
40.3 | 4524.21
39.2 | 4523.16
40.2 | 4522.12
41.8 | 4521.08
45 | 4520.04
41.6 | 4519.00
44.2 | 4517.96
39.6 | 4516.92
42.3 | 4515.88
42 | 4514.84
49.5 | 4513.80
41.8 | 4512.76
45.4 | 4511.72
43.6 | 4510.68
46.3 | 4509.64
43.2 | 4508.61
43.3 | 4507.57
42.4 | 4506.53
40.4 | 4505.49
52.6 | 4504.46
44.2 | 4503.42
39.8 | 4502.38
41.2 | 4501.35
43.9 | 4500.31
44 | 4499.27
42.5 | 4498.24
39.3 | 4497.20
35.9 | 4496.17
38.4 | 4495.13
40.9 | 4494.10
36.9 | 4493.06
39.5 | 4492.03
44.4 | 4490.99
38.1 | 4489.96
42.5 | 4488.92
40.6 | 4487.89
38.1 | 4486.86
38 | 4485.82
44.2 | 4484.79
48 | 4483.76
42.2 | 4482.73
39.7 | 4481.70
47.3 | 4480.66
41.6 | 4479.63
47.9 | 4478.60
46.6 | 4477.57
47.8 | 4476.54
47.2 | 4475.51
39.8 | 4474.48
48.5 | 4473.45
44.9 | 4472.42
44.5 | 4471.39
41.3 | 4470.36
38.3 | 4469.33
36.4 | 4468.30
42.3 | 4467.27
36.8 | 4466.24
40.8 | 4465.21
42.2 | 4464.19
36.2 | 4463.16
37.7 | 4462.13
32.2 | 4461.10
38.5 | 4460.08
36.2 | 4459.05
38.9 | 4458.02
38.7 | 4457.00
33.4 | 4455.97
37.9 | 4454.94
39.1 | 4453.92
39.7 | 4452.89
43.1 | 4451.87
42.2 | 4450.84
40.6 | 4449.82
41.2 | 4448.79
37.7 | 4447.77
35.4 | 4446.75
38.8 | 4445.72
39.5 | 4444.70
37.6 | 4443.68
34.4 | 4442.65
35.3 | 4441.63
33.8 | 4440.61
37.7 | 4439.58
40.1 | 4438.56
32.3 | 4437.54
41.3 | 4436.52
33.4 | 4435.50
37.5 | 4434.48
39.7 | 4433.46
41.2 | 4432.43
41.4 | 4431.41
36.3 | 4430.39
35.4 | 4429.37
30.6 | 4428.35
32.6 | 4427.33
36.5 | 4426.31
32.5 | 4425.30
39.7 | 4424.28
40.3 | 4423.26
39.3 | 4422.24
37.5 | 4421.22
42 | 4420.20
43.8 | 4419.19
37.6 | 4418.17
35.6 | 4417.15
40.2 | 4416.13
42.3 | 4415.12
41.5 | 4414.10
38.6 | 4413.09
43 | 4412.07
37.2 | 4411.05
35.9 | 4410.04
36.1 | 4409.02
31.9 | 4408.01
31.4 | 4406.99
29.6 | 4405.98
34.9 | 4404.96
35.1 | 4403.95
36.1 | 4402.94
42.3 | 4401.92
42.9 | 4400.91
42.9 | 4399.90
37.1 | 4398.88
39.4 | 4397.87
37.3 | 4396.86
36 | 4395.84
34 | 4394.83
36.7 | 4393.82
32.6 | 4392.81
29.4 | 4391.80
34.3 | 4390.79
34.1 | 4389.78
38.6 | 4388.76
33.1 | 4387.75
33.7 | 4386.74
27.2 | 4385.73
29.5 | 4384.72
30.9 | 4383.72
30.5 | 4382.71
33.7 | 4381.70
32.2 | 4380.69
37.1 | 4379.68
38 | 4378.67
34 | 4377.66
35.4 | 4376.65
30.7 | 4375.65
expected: 0.91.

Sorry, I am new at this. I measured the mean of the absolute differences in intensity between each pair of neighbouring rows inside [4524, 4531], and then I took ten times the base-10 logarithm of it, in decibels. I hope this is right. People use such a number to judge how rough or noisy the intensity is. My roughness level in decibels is 4.50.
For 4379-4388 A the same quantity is 4.15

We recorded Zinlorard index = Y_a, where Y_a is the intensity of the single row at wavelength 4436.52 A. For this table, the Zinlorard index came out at 41.3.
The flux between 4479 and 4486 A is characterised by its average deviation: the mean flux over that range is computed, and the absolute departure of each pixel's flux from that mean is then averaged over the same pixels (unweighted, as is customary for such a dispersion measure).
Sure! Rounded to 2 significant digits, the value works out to 3.0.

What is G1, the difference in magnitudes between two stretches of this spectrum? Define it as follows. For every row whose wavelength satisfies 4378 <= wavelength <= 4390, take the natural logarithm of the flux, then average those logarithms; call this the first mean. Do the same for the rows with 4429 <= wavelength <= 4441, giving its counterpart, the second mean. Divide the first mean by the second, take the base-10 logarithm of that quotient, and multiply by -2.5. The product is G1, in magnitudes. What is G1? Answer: 0.038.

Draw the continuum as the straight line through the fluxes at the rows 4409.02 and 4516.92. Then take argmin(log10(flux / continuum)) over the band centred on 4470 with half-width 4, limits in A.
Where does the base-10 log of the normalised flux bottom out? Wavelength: 4468.30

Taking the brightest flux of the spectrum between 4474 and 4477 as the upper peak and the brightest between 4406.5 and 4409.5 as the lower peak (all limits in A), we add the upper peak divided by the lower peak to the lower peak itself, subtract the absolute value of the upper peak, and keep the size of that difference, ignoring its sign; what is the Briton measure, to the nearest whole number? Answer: 10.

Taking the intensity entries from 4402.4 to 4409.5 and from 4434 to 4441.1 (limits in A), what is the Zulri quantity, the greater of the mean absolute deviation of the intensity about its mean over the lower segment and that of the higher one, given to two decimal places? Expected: 2.93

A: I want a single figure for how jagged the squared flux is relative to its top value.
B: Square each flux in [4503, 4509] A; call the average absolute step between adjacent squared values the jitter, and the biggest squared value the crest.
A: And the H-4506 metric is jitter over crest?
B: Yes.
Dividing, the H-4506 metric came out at 0.159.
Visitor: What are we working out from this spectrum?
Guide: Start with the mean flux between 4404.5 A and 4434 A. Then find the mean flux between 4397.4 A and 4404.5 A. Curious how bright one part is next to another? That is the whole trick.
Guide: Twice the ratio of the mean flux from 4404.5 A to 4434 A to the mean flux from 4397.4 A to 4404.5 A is 1.90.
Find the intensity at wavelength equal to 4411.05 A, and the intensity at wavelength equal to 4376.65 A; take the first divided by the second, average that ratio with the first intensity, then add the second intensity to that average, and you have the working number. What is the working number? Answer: 55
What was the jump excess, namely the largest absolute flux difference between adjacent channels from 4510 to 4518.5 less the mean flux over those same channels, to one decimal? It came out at -35.9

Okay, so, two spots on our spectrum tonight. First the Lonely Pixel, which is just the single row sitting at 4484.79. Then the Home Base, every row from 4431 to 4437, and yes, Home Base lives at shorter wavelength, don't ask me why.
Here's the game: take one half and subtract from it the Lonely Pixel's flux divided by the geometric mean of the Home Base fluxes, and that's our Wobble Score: -0.63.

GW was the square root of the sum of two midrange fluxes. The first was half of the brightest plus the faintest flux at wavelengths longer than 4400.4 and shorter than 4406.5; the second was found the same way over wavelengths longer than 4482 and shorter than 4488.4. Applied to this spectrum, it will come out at 8.90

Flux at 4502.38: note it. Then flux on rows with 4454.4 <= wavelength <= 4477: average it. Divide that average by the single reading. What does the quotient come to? 1.01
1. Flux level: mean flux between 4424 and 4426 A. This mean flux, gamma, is 36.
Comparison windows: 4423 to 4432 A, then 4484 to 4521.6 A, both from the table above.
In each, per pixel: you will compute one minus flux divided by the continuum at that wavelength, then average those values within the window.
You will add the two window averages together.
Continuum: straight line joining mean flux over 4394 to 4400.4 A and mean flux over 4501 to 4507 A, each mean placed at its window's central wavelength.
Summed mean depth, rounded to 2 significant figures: 0.11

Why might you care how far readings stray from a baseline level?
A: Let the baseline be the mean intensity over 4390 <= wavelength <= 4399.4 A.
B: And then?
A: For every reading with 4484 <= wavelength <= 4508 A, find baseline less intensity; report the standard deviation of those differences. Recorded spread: 3.5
